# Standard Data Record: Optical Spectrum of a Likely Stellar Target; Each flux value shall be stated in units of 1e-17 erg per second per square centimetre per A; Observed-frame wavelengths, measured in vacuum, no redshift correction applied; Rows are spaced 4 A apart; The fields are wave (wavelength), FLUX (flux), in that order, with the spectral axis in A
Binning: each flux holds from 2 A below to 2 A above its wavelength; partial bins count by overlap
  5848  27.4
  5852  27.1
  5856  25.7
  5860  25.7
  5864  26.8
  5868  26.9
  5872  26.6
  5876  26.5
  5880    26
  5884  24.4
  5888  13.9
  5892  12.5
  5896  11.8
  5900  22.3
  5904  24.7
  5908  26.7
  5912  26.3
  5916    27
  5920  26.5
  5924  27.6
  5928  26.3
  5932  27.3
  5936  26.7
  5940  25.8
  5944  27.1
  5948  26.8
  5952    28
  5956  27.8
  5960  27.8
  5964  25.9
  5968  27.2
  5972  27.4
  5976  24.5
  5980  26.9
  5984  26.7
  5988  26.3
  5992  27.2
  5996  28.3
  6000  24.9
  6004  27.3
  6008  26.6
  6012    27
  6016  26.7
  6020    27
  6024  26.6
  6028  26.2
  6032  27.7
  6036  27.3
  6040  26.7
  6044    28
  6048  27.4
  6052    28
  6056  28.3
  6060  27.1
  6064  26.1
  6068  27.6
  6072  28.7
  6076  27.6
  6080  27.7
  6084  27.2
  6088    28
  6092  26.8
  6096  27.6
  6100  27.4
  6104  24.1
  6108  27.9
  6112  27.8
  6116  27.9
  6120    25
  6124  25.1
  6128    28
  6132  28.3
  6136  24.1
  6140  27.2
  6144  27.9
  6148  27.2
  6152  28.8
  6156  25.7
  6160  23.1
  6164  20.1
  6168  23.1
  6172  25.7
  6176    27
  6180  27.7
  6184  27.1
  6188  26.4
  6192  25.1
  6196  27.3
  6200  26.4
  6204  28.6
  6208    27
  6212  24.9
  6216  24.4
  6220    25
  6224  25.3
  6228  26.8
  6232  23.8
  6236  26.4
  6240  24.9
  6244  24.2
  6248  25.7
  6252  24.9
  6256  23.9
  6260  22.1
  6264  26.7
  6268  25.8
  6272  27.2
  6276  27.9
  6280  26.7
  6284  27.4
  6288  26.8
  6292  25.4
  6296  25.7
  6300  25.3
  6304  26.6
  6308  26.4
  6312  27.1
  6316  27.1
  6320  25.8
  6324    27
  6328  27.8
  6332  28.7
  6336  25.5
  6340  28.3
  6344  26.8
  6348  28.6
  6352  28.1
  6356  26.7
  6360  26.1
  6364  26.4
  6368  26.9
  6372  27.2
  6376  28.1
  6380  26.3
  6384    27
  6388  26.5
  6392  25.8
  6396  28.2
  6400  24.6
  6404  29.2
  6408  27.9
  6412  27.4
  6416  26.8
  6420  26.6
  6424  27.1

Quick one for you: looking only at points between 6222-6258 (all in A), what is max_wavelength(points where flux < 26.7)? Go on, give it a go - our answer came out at 6256 A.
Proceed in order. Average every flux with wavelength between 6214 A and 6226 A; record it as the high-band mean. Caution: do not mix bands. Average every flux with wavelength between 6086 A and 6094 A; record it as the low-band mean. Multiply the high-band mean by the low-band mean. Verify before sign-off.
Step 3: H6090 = 682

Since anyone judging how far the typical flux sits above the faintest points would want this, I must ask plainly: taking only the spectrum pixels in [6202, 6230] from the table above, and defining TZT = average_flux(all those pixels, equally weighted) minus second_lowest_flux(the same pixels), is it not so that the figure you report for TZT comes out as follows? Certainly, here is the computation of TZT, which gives 1.10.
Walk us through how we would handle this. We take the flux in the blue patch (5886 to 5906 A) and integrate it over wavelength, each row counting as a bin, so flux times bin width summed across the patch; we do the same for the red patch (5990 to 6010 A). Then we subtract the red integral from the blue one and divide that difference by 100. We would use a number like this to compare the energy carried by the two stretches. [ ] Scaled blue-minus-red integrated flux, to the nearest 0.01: -1.96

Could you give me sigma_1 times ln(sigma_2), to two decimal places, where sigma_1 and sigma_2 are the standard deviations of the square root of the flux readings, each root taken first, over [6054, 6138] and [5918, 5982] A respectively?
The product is -0.32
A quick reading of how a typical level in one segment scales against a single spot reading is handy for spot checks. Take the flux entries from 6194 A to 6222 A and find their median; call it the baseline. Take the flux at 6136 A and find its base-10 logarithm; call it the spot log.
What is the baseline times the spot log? 36.5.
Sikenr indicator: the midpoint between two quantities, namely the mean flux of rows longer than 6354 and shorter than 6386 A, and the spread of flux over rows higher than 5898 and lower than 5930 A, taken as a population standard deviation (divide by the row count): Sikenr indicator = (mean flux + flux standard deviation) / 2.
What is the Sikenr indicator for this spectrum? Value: 14.2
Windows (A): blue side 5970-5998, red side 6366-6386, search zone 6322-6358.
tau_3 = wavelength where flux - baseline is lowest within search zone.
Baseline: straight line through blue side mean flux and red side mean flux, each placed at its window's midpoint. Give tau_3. 6336 A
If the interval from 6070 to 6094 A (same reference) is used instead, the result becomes 6092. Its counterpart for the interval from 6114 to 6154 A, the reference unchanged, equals 6136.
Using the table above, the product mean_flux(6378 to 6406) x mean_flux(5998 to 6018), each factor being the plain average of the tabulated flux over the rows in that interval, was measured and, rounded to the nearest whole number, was 710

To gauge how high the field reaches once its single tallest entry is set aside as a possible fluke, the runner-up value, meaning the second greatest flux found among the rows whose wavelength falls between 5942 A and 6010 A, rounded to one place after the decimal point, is 28.0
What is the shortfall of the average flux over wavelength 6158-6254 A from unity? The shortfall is -24.5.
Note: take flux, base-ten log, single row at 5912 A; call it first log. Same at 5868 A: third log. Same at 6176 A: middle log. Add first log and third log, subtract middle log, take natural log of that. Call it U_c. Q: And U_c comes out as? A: 0.349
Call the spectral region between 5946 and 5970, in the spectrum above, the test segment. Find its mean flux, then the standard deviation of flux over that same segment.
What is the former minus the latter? 26.5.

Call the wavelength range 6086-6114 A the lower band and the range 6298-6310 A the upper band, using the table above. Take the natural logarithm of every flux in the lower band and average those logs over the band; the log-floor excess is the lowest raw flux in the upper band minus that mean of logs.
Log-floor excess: 22.0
